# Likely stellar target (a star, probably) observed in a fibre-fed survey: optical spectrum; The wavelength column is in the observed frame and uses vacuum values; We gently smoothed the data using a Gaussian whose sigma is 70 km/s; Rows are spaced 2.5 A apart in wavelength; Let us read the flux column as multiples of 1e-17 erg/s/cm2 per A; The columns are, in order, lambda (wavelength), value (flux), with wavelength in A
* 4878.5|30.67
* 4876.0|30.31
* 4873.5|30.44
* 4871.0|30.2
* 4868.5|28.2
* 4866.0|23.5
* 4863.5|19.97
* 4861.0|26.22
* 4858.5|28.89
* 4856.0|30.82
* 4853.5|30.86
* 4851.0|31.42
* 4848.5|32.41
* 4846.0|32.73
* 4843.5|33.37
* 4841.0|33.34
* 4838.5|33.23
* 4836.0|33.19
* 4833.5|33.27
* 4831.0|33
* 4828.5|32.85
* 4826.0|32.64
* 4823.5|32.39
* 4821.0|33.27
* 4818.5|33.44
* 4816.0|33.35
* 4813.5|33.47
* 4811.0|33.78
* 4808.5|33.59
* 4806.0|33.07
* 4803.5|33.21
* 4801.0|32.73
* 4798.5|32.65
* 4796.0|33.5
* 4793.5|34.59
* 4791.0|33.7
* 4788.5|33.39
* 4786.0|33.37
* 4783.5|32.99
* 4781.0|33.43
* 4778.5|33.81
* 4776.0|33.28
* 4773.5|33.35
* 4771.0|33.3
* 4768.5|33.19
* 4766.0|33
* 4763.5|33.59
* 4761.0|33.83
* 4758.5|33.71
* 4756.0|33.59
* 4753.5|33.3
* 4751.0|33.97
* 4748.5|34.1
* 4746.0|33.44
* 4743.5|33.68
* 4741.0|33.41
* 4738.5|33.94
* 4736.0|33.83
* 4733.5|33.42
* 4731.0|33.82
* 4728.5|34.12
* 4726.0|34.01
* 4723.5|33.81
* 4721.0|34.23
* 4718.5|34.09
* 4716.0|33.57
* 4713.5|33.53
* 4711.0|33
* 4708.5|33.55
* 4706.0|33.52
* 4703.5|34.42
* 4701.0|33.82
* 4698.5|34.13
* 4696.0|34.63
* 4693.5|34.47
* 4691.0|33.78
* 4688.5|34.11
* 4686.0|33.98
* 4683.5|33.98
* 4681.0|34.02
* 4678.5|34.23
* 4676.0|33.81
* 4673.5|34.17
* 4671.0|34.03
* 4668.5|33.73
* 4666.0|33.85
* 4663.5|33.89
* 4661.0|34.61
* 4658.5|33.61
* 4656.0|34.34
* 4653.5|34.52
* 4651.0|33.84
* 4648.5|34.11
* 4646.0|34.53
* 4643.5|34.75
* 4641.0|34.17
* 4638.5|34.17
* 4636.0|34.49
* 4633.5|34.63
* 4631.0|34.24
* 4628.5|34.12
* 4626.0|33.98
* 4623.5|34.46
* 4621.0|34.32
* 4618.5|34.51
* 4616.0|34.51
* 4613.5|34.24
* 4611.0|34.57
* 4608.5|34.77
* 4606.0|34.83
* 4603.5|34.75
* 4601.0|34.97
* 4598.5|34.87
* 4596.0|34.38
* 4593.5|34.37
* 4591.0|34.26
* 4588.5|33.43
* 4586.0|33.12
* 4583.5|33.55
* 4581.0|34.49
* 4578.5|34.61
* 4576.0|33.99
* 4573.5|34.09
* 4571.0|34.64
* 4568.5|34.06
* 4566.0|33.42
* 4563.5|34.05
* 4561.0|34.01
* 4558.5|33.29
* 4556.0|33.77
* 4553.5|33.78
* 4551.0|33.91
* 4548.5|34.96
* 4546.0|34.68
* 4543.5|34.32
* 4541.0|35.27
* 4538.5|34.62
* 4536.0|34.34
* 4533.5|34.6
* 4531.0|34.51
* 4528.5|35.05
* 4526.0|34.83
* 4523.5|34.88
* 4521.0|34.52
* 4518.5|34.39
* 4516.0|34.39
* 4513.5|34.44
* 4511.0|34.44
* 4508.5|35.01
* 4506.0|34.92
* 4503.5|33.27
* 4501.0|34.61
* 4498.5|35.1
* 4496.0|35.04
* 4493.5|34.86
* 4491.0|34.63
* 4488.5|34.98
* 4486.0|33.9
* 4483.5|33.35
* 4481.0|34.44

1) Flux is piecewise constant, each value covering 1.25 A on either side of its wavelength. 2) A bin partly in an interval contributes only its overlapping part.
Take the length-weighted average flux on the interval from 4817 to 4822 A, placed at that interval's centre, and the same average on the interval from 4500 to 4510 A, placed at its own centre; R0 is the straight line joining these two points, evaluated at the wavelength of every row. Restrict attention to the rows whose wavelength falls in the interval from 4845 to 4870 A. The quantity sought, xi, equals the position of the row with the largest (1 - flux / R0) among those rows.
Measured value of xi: 4863.5 A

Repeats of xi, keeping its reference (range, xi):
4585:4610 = 4586.0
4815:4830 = 4823.5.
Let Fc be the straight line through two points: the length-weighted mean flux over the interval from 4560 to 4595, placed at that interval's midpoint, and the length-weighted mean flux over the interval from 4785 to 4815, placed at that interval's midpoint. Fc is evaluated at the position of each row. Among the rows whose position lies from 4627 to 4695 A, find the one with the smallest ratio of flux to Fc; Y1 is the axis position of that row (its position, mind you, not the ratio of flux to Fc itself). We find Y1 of 4658.5 A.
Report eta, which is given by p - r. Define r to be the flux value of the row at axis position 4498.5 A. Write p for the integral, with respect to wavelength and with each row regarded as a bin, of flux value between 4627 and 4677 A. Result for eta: 1674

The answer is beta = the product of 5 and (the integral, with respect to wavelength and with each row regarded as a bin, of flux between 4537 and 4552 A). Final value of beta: 2598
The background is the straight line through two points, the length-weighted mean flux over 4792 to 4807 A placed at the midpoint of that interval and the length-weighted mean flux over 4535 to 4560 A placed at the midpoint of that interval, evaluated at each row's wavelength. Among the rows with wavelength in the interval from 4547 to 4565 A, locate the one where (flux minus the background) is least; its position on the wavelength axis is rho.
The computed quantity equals 4558.5 A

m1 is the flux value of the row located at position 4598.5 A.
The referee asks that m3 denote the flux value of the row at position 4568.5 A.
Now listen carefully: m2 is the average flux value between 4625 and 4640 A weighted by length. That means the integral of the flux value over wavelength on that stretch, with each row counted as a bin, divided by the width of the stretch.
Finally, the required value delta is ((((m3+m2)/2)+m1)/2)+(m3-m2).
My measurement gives 34.3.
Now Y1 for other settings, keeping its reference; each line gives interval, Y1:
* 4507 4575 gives 4558.5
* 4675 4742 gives 4711.0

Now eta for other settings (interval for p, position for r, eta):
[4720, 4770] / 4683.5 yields 1651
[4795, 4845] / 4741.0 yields 1625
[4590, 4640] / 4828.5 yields 1691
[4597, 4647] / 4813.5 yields 1691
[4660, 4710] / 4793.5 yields 1667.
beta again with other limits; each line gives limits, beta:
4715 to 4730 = 2548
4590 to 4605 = 2596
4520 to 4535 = 2605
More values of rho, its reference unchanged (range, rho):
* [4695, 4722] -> 4711.0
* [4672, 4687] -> 4676.0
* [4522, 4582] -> 4558.5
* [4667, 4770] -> 4711.0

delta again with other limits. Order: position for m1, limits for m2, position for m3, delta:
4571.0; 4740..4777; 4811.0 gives 34.4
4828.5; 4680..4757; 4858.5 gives 27.2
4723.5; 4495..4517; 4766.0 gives 32.2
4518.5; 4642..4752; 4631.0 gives 34.5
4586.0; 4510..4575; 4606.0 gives 34.3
